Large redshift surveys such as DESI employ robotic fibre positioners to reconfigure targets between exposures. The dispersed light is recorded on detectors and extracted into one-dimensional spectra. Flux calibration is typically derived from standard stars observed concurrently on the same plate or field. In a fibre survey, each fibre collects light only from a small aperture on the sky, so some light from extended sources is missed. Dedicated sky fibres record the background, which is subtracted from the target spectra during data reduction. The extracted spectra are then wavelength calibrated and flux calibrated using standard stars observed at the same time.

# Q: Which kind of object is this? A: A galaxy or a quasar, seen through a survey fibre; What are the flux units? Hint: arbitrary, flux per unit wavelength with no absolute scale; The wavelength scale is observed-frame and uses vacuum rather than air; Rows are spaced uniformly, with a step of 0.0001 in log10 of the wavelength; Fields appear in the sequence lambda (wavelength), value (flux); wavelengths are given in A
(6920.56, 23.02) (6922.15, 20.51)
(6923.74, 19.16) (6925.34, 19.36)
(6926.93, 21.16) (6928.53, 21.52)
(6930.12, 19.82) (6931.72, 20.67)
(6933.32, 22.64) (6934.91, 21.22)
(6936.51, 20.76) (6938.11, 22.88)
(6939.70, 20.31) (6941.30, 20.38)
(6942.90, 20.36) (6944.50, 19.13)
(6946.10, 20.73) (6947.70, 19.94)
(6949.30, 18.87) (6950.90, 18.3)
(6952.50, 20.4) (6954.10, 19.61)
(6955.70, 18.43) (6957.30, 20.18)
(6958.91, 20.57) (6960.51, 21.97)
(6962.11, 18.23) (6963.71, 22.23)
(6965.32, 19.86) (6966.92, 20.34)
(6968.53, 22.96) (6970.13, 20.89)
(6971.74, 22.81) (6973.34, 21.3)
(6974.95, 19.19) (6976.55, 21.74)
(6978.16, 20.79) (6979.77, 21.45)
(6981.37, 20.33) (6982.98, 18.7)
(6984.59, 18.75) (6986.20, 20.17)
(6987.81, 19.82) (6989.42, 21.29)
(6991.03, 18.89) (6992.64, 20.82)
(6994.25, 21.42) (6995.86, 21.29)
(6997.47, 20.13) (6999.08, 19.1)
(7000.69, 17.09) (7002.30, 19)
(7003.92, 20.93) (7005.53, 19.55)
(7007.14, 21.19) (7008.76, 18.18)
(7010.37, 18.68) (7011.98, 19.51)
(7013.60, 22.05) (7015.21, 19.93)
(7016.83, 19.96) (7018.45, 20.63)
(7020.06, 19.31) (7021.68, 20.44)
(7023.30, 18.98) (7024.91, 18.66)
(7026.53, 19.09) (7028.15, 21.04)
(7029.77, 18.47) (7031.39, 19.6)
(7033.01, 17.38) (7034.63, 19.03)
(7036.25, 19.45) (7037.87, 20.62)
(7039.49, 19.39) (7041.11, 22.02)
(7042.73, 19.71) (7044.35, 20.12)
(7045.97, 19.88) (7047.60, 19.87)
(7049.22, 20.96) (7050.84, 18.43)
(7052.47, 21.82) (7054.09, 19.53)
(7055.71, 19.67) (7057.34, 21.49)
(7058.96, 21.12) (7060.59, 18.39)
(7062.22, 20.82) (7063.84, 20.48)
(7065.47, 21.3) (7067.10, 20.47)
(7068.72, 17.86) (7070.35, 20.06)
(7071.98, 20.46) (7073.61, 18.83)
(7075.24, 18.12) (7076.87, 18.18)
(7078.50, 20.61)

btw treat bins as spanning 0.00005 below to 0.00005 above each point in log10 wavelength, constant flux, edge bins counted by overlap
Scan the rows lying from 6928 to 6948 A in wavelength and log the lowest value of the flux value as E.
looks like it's 19.13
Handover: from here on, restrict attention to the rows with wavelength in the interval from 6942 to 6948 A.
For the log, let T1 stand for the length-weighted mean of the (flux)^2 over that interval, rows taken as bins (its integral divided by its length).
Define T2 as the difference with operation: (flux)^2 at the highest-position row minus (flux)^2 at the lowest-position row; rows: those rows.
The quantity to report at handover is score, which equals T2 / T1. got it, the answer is 0.0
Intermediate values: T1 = 402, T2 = -17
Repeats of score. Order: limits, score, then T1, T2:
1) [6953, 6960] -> 0.1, 394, 39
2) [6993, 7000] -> -0.2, 420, -94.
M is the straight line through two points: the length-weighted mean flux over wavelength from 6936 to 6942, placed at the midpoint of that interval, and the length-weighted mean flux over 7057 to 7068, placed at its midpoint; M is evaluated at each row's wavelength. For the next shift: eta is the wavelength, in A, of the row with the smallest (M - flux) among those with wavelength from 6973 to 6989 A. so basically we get 6976.55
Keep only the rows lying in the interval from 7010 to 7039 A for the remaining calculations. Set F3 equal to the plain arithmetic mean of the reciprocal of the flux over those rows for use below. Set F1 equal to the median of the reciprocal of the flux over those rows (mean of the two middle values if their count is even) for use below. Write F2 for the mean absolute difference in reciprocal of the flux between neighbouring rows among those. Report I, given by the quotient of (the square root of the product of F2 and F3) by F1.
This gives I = 0.255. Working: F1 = 0.0513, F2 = 0.0033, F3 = 0.0512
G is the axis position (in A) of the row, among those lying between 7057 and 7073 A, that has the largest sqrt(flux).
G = 7057.34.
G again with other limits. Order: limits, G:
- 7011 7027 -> 7013.60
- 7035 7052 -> 7041.11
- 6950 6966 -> 6963.71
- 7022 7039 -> 7028.15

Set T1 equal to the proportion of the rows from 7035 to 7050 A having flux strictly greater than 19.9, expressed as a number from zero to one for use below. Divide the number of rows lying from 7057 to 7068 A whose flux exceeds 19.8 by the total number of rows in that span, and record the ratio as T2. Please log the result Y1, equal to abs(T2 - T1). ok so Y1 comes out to 0.4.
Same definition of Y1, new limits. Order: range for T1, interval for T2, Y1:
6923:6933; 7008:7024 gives 0.0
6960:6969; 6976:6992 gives 0.0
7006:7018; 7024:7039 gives 0.3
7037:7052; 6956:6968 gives 0.4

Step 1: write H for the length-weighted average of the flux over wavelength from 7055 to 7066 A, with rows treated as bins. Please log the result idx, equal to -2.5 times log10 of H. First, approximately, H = 20.4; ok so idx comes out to -3.28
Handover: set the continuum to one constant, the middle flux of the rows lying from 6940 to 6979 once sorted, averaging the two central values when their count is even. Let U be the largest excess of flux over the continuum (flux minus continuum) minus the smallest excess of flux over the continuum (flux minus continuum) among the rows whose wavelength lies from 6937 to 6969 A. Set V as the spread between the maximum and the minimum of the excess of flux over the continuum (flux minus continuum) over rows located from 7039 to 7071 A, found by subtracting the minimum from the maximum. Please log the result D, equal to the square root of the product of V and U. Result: 4.4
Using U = 4.73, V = 4.16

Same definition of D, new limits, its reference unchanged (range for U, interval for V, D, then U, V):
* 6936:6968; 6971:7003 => 5.2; 4.65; 5.72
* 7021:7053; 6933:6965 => 4.6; 4.64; 4.65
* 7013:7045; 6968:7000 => 4.5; 4.67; 4.26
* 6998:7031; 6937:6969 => 4.8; 4.96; 4.73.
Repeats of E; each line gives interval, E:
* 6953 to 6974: 18.23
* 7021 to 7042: 17.38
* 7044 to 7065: 18.39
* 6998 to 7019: 17.09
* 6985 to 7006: 17.09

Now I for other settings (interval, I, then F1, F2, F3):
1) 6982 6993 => 0.252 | 0.0505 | 0.0032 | 0.0507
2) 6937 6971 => 0.276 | 0.0492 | 0.0037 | 0.0494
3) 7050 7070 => 0.291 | 0.0488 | 0.0040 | 0.0499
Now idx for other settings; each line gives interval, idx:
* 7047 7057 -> -3.26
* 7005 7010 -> -3.23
